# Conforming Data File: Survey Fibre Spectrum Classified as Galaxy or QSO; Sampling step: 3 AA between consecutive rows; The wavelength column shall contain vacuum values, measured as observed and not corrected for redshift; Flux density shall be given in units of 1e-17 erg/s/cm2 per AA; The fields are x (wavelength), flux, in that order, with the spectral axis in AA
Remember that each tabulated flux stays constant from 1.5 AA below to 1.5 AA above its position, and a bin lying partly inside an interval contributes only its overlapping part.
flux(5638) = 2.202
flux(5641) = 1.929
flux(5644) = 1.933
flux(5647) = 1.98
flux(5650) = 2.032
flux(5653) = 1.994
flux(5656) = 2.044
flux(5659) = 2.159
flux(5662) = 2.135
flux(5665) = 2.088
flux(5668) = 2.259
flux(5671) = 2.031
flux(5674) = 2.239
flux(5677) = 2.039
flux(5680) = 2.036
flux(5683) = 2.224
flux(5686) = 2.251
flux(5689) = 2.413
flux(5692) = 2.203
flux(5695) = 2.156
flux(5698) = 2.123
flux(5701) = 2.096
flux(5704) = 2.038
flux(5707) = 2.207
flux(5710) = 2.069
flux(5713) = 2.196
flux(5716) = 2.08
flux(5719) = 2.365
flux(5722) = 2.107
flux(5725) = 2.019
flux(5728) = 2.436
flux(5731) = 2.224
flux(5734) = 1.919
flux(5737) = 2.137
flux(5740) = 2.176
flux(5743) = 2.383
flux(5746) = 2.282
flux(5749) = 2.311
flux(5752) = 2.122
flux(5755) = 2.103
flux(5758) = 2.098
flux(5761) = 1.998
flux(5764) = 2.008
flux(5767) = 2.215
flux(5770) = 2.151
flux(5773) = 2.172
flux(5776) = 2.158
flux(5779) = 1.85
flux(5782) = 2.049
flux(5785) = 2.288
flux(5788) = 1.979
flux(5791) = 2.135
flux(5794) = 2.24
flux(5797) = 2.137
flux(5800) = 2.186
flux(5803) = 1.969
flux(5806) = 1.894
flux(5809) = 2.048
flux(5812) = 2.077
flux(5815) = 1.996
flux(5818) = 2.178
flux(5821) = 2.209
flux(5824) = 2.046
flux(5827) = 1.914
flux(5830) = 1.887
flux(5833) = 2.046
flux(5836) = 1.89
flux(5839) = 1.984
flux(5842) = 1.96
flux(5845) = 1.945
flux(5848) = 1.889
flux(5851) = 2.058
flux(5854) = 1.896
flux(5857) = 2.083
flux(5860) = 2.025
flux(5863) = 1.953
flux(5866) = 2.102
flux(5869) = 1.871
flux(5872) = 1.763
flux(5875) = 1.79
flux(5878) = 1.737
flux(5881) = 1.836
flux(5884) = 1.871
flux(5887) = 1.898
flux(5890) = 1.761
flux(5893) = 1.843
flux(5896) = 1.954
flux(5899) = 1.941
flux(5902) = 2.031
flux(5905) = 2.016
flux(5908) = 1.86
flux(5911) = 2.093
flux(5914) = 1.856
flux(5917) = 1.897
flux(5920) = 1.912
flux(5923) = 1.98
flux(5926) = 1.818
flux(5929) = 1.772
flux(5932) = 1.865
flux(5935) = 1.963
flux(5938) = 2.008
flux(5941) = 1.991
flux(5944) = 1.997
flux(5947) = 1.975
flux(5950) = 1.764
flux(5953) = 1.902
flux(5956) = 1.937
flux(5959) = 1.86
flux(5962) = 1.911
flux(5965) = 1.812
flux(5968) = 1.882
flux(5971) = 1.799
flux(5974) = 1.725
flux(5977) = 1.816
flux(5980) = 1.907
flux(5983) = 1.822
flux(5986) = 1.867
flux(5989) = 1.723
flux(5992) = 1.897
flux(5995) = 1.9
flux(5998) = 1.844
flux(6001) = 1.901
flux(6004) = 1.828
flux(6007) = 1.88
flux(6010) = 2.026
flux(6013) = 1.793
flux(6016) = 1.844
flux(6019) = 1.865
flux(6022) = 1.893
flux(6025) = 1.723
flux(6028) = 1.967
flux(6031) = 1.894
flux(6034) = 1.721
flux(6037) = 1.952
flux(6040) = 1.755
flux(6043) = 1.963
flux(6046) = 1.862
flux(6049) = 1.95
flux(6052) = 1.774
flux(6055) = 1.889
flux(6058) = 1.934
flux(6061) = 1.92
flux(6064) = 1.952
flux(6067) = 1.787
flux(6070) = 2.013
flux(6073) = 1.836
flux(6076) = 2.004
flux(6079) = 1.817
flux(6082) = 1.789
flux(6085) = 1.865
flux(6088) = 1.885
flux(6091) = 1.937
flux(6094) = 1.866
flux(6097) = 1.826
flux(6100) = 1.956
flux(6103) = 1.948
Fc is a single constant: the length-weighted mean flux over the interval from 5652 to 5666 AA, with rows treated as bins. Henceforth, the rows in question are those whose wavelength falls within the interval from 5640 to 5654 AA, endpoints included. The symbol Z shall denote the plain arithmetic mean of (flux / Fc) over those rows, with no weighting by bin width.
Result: 0.95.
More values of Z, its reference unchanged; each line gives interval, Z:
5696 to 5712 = 1.01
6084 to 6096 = 0.90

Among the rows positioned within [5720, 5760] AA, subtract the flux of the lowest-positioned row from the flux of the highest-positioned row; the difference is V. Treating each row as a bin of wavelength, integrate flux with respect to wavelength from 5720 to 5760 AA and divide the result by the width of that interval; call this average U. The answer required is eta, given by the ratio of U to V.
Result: -242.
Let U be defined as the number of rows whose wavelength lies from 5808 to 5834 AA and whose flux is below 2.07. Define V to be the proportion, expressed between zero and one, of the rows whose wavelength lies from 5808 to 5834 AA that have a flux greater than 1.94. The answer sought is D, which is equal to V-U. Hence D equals -5.2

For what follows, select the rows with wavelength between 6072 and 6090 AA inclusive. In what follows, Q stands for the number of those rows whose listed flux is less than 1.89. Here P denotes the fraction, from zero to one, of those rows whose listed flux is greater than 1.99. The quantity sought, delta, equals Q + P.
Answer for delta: 5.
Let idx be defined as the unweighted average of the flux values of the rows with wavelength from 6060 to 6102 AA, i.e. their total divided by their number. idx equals 1.89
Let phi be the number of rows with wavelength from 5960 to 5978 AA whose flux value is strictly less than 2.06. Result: 6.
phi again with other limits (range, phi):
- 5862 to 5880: 5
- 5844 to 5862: 5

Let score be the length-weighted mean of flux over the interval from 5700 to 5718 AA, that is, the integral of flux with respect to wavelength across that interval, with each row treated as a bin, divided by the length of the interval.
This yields 2.12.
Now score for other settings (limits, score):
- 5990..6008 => 1.87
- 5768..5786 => 2.11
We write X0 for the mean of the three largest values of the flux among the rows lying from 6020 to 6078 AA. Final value 1.99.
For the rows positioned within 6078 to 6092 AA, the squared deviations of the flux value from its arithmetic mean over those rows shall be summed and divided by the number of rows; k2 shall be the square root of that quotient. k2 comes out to 0.05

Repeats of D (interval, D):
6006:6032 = -8.8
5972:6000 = -9.0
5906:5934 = -7.8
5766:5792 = -2.1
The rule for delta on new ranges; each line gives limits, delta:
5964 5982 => 5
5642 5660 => 1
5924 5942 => 3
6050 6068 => 3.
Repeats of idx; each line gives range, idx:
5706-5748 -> 2.19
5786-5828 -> 2.07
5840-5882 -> 1.92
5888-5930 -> 1.91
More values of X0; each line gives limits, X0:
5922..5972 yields 2.00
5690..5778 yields 2.39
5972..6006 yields 1.90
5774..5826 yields 2.25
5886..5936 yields 2.05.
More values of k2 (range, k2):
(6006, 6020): 0.08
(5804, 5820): 0.09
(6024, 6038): 0.11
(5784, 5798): 0.11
